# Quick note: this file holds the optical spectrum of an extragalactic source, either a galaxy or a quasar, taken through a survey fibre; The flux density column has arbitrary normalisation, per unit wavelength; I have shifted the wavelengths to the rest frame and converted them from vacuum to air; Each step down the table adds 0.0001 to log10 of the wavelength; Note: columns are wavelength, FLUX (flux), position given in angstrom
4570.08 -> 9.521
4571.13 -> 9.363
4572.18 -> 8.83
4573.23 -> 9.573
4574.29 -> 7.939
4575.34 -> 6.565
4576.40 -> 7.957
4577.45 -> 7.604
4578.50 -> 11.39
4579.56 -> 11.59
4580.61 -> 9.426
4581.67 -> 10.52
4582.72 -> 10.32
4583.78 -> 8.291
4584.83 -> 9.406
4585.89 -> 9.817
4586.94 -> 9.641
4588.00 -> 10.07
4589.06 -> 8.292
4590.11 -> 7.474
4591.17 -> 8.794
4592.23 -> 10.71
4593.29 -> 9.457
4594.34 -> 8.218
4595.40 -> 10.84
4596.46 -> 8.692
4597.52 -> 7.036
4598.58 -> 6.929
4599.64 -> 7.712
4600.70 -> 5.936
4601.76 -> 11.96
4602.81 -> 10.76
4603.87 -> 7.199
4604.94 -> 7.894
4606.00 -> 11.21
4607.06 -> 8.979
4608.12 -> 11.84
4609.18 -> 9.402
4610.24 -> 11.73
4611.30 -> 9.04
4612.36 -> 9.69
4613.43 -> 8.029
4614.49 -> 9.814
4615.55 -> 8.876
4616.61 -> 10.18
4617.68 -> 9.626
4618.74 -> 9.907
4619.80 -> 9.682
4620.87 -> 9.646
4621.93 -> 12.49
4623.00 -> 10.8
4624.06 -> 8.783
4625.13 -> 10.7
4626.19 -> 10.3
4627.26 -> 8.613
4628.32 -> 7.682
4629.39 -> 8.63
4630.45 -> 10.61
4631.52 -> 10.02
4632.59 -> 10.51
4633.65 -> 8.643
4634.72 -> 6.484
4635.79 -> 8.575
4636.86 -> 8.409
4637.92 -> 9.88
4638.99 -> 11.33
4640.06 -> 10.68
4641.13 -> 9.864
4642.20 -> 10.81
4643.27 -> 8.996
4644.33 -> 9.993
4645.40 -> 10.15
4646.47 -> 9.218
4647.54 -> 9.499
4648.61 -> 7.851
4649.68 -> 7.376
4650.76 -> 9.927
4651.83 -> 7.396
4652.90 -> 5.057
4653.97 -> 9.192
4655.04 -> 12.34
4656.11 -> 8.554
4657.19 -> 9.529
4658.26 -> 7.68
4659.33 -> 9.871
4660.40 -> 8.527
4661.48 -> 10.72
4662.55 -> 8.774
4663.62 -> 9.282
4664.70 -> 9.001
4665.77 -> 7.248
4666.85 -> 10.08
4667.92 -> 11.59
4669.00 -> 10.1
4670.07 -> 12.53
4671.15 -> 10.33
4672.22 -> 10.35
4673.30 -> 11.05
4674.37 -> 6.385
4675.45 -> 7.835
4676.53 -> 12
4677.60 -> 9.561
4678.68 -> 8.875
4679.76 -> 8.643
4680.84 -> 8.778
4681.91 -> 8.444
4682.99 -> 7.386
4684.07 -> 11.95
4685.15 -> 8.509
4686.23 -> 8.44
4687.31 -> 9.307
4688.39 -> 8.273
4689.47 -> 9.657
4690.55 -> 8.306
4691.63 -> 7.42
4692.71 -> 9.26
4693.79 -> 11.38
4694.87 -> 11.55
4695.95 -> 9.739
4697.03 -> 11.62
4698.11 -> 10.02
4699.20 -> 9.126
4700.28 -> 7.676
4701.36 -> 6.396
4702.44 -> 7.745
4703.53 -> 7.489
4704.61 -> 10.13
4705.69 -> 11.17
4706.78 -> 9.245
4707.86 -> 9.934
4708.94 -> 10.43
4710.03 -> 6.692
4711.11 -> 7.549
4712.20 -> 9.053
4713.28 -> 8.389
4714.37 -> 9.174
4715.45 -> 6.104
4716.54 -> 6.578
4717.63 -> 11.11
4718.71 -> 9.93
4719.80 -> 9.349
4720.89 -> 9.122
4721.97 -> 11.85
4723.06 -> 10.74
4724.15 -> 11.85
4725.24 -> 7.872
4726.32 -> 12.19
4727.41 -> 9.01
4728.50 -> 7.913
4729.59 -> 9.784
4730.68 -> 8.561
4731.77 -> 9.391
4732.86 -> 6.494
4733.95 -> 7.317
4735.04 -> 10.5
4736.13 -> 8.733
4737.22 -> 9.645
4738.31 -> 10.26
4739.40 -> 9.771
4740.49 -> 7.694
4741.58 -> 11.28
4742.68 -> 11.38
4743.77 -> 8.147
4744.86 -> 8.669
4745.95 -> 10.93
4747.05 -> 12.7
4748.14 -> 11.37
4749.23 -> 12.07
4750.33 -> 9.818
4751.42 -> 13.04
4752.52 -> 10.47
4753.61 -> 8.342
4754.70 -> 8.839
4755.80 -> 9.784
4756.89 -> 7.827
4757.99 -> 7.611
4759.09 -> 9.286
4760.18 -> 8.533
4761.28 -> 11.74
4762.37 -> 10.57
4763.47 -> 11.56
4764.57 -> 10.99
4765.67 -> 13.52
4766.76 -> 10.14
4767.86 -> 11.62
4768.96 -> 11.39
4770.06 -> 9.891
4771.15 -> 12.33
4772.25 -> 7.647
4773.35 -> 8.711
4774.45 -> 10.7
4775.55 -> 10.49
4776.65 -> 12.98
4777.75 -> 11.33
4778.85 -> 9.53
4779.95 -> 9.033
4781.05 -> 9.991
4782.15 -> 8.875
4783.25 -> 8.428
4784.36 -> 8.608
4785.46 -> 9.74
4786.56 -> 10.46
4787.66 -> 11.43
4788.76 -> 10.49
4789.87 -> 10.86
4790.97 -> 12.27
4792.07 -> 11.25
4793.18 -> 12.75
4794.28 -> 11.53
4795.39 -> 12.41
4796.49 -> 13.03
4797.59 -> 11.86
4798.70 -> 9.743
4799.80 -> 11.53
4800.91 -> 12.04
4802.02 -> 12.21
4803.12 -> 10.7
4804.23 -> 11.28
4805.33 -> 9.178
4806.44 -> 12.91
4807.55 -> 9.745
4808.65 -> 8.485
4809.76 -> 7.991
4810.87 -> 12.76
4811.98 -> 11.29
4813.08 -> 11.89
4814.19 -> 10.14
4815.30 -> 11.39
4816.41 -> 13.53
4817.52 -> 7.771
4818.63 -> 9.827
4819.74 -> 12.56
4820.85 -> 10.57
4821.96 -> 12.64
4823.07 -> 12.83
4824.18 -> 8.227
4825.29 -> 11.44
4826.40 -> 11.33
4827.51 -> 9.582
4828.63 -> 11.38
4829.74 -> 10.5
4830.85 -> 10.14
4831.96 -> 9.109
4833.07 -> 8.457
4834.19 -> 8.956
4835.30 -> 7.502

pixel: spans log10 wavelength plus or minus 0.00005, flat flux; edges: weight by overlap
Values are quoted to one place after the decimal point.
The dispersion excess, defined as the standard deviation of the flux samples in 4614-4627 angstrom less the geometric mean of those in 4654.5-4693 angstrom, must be -8.3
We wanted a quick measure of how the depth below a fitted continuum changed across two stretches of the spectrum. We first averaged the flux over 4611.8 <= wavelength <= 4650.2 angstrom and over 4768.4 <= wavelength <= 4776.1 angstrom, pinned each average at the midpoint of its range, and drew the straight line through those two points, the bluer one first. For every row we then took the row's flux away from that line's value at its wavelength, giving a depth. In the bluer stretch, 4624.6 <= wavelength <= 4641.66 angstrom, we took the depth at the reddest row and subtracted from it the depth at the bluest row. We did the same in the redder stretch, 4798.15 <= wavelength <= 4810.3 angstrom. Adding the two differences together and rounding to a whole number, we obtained 3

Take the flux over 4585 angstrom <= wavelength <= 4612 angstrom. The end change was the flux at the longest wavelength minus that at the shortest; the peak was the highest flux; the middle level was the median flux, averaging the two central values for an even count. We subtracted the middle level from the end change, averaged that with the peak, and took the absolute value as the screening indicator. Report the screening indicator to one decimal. 1.1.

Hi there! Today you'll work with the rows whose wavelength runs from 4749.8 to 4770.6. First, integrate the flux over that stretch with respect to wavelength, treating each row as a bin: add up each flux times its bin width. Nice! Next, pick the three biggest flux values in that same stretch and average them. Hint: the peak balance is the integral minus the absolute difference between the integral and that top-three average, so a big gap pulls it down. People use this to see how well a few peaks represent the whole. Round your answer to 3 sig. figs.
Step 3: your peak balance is 12.8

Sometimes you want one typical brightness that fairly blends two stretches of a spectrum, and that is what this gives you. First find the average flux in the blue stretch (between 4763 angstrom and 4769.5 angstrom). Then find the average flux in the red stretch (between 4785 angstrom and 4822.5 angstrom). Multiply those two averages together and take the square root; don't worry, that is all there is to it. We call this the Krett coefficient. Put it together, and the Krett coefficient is 11.3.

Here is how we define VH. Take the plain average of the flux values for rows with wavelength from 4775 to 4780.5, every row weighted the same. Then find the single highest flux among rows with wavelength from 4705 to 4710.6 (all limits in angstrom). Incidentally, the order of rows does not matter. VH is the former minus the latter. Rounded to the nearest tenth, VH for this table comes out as -0.5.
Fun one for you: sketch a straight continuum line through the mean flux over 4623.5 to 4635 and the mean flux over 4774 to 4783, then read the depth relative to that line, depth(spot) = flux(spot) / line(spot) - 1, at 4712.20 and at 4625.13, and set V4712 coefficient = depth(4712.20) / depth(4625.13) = -0.5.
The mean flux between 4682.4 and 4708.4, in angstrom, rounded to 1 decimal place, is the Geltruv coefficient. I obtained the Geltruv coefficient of 9.2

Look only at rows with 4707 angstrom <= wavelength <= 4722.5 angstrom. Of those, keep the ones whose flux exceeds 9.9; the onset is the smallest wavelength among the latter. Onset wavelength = 4707.86 angstrom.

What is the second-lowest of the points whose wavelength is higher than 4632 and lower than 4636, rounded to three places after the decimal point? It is 8.575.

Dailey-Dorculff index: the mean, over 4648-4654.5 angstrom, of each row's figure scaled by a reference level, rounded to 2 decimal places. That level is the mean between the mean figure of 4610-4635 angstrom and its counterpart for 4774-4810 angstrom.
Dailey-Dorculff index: 0.77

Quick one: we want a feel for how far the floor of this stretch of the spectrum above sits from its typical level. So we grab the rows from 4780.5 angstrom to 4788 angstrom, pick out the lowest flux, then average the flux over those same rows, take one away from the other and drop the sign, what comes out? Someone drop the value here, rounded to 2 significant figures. 1.2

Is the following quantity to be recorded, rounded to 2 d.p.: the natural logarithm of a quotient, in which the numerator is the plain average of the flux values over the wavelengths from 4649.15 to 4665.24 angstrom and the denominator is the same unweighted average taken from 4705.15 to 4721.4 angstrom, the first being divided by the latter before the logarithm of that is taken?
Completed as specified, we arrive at 0.00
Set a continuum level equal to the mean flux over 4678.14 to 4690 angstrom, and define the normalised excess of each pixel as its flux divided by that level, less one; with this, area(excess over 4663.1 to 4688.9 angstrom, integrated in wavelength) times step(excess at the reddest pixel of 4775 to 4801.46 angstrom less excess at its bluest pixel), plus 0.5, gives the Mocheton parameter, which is 0.7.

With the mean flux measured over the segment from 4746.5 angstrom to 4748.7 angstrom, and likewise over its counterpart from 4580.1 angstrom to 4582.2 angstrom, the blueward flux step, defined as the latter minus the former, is -2.1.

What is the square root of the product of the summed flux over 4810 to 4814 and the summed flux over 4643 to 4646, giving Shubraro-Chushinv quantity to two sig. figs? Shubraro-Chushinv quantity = 32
